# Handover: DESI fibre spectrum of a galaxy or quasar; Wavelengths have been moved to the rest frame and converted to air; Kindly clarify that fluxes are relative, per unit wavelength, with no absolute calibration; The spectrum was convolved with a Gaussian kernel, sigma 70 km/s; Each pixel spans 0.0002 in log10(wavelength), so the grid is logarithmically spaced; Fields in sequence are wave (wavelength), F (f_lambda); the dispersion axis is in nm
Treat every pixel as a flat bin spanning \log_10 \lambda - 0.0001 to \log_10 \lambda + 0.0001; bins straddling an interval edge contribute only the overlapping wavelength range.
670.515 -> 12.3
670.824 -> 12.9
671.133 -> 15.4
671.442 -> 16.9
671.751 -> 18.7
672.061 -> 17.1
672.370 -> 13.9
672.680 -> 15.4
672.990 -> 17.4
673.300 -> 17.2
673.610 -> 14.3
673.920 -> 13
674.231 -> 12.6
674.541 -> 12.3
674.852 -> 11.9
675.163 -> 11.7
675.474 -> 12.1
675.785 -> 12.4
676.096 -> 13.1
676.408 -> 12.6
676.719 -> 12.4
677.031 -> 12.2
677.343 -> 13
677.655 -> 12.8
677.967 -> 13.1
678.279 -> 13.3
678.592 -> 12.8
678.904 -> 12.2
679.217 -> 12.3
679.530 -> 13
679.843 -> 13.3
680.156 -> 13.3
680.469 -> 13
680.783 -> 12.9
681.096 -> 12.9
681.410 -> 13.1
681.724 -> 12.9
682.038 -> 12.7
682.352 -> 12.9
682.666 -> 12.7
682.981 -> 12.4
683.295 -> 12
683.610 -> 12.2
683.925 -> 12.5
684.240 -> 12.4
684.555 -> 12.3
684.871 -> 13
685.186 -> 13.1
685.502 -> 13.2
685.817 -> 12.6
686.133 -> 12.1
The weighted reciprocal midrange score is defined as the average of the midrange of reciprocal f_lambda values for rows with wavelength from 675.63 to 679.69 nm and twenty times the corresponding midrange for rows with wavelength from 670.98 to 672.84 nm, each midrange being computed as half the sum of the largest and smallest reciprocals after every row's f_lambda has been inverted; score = 0.67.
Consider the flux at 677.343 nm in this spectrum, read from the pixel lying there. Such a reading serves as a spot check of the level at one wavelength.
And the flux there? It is 13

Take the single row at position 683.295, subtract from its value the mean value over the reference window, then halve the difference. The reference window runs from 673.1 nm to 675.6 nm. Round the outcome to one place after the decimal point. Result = -0.6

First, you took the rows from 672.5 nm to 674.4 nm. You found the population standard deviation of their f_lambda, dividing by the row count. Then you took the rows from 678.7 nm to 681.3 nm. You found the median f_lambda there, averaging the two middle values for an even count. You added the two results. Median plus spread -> 14.8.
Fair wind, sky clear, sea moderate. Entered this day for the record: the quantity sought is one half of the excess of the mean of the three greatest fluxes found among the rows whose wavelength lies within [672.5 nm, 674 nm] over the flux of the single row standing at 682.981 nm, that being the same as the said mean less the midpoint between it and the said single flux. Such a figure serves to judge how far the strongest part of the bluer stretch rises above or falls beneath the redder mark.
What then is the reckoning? 2.1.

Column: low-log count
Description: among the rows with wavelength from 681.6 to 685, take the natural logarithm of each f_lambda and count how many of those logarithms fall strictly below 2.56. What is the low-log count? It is 10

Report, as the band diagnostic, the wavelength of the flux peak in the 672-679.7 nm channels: 672.990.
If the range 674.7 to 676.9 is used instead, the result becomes 676.096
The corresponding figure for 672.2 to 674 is 672.990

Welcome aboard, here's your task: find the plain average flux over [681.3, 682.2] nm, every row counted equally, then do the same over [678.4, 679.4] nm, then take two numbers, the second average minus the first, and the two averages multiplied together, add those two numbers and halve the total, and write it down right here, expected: 80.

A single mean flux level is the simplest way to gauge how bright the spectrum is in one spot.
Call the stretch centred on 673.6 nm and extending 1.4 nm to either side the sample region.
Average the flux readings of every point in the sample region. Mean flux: 14.2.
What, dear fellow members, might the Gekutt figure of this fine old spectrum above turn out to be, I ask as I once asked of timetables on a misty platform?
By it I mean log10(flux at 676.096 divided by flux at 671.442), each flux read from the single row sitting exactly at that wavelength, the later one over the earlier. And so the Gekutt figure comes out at -0.11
